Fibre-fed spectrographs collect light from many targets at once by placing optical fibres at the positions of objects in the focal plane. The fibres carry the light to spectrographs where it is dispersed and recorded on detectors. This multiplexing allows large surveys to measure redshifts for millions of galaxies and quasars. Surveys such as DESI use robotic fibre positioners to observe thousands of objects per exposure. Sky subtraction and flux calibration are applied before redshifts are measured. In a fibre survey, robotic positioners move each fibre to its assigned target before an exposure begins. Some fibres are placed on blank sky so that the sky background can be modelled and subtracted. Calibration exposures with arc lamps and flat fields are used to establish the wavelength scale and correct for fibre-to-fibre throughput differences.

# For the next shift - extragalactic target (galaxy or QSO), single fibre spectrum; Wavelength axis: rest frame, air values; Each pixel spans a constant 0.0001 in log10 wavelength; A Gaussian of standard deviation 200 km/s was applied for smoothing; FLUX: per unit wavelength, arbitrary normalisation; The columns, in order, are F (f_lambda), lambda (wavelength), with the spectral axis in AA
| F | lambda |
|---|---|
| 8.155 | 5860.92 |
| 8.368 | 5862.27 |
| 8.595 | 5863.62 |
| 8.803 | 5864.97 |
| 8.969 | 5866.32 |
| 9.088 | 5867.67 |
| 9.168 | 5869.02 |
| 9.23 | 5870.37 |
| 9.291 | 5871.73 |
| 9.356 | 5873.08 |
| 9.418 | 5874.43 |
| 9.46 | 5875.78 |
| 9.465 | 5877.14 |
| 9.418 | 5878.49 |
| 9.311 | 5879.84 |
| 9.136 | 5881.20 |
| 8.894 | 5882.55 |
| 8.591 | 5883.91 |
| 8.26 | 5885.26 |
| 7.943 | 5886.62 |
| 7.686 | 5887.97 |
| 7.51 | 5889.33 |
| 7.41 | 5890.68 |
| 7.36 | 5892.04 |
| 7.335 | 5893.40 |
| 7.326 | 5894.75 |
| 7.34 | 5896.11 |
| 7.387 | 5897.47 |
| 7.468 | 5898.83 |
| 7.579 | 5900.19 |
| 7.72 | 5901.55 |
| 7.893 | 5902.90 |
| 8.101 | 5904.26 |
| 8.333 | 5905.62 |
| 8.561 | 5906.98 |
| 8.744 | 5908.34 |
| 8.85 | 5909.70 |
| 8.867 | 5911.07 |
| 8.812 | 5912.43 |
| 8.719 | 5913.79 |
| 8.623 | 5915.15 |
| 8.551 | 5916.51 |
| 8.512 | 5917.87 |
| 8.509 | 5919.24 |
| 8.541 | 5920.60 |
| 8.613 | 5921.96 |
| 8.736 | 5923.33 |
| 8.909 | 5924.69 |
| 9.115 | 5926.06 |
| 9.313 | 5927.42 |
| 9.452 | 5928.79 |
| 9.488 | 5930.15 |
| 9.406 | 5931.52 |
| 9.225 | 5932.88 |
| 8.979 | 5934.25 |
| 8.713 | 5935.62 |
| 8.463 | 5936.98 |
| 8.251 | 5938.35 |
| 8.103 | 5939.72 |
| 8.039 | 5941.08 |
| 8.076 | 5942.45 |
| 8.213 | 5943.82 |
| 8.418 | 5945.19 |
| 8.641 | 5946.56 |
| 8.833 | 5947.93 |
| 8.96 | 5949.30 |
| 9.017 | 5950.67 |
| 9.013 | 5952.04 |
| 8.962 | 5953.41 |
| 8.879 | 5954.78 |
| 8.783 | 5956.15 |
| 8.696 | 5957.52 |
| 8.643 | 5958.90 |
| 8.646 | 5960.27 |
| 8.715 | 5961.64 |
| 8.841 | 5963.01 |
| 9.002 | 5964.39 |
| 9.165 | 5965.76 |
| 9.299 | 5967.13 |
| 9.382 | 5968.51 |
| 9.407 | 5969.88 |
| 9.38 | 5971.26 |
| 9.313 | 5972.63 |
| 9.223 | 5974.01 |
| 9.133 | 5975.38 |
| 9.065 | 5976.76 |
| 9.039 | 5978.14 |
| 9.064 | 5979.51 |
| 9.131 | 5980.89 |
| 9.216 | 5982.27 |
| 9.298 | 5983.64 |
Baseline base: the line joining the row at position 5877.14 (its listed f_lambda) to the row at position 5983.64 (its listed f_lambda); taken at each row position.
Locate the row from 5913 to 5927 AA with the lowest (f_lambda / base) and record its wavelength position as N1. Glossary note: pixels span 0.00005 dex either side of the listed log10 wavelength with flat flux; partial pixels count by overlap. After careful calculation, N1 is 5919.24 AA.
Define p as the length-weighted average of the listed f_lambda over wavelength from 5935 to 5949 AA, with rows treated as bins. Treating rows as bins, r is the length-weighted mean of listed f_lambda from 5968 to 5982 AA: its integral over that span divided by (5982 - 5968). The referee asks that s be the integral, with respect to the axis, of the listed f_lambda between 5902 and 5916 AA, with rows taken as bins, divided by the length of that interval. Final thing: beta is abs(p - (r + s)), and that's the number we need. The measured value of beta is 9.4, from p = 8.4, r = 9.2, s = 8.5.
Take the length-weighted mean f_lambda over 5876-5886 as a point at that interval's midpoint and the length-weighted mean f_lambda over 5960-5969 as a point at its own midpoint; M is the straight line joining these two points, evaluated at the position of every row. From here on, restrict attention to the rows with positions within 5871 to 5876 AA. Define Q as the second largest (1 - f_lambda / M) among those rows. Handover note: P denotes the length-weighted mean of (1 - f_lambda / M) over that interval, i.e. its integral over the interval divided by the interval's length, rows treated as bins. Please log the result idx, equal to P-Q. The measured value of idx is -0.0018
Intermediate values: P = -0.04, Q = -0.04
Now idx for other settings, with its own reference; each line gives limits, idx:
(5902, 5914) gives -0.0464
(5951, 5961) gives -0.0182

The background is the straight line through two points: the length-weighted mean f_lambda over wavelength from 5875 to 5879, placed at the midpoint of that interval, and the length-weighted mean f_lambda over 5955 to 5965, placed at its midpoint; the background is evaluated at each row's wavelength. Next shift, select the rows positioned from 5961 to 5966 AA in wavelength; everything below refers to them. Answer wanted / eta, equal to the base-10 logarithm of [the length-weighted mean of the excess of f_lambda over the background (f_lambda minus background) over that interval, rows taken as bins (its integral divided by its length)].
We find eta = -0.7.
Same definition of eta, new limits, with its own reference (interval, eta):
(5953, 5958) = -1.5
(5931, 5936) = -0.9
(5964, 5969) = -0.3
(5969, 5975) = -0.2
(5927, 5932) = -0.4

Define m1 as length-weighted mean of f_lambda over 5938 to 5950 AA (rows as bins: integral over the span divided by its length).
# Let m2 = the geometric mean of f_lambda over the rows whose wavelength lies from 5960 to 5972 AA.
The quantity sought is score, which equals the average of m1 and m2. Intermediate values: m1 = 8.4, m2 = 9.1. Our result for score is 8.7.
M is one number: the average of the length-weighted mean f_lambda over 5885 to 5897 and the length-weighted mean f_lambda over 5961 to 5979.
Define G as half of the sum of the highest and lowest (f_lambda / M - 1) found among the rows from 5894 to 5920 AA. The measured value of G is -0.03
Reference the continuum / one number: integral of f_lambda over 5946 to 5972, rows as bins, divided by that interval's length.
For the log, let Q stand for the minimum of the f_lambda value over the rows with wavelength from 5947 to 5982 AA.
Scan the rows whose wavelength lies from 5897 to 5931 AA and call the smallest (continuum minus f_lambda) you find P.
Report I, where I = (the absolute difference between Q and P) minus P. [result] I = 9.7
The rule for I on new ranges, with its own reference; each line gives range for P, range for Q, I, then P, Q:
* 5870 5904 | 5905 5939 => 9.3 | -0.50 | 8.251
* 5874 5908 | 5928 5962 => 9.0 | -0.50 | 8.039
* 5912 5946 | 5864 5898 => 8.4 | -0.52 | 7.326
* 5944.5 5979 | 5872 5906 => 8.2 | -0.44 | 7.326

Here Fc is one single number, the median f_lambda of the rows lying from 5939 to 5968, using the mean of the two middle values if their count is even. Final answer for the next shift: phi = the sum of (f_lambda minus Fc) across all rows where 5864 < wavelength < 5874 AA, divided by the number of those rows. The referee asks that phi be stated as 0.3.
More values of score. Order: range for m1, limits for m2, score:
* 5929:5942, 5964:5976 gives 9.0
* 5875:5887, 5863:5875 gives 9.0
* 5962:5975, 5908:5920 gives 8.9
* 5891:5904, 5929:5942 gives 8.1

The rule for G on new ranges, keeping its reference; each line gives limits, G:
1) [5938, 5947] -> 0.00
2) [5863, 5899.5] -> 0.01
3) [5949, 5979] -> 0.08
